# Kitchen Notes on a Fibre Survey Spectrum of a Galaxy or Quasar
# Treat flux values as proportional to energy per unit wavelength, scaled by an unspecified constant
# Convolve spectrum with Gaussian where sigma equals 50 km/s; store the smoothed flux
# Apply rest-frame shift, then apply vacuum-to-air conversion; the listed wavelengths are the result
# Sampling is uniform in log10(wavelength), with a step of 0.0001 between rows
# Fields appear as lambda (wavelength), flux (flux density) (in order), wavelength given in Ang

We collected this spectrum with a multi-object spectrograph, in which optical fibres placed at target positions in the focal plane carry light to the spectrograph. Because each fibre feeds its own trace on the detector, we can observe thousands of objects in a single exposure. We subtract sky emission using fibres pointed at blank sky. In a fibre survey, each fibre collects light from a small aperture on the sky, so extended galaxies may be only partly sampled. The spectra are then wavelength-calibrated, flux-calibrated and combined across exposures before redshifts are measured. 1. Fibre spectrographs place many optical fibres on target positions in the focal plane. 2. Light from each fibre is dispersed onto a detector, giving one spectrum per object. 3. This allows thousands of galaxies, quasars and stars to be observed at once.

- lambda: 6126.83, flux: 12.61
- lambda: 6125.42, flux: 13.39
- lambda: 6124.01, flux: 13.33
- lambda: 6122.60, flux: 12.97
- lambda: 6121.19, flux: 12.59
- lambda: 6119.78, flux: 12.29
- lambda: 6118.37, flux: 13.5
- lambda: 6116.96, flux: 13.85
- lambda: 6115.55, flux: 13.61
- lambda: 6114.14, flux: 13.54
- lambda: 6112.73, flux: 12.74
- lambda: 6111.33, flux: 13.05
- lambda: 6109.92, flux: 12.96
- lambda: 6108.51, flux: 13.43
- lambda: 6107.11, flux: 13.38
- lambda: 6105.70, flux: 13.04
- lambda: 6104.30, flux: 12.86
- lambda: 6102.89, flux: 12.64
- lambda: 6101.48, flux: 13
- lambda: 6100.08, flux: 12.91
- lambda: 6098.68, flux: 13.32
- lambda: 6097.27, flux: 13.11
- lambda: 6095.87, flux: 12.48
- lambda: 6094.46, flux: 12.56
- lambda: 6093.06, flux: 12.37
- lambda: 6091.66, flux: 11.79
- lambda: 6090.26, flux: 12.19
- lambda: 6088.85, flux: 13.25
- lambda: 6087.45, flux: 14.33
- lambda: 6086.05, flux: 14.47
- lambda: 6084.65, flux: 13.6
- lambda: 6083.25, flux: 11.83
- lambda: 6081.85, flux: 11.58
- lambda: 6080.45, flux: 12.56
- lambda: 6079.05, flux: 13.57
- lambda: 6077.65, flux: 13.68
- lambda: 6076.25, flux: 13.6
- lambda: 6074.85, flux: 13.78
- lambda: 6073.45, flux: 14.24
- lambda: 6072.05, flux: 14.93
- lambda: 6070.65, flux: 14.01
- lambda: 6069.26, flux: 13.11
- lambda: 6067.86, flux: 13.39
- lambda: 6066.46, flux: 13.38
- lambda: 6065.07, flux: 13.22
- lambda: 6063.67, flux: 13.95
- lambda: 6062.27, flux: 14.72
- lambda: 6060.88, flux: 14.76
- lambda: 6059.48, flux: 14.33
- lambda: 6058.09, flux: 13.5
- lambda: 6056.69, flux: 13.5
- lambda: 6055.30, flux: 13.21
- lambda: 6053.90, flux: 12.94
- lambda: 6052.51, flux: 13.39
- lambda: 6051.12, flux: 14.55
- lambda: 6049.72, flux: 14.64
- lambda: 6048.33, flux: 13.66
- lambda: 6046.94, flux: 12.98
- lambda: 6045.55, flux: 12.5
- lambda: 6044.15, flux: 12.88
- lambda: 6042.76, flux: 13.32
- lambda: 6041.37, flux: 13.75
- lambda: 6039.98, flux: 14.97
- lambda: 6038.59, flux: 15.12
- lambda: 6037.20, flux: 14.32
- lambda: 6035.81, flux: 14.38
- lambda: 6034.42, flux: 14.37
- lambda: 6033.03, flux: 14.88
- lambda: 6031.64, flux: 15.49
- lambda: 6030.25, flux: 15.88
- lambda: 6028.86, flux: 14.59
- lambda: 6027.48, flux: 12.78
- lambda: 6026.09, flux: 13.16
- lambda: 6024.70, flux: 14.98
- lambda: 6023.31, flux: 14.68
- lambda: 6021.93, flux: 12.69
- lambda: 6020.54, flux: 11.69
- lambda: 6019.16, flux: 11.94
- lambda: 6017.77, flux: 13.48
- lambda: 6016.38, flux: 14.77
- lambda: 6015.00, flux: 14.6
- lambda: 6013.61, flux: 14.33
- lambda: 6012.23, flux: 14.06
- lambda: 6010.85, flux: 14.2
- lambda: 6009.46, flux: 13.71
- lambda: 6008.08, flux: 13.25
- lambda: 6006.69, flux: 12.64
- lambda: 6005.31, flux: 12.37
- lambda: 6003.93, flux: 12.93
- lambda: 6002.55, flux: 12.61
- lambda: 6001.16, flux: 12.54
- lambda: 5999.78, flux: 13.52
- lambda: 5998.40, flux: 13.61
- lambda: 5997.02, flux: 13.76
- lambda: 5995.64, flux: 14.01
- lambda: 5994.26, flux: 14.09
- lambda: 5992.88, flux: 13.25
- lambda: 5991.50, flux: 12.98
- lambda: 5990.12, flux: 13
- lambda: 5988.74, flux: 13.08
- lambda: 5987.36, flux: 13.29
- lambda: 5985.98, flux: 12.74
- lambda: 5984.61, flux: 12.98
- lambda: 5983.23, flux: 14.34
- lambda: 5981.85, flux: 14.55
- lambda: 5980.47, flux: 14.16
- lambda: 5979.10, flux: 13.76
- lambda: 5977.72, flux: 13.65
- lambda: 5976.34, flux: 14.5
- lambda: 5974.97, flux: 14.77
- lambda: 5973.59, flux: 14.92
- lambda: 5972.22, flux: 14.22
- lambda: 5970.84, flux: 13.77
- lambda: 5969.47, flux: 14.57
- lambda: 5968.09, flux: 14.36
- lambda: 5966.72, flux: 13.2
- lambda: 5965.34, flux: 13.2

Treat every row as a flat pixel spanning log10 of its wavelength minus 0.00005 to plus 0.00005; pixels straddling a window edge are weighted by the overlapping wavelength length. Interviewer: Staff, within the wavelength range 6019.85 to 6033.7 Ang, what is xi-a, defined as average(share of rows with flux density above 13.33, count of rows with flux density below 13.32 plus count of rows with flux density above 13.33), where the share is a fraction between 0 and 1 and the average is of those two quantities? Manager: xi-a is 5.30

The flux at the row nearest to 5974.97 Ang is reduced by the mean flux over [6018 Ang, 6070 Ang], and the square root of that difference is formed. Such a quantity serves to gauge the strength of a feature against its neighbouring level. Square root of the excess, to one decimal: 1.0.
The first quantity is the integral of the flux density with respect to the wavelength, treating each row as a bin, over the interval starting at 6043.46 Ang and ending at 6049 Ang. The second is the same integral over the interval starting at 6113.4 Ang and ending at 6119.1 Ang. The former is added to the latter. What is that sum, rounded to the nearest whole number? 149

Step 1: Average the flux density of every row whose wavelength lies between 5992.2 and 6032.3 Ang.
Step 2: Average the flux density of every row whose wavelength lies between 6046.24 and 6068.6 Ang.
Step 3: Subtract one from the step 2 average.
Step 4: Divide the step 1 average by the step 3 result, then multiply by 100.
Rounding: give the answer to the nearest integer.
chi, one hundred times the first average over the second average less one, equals 107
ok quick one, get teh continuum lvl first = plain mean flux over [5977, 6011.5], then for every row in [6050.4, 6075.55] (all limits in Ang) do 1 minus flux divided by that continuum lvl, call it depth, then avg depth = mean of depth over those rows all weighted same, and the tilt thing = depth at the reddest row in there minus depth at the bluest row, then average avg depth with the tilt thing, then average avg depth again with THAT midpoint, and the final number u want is -0.010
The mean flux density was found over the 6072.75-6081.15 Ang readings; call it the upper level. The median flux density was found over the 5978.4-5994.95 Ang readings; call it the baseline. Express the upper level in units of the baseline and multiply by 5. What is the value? 5.11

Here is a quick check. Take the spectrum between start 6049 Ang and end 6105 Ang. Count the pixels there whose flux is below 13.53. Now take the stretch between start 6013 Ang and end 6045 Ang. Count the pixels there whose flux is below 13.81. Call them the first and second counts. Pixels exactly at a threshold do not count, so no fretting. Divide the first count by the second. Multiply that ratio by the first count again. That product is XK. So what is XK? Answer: 64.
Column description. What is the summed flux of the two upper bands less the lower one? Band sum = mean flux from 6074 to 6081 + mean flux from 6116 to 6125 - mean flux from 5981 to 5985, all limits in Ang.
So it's 12.6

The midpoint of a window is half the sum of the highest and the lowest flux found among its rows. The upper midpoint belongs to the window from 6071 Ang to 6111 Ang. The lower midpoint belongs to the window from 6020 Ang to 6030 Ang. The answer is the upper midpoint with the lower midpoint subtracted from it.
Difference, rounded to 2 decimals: -0.08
